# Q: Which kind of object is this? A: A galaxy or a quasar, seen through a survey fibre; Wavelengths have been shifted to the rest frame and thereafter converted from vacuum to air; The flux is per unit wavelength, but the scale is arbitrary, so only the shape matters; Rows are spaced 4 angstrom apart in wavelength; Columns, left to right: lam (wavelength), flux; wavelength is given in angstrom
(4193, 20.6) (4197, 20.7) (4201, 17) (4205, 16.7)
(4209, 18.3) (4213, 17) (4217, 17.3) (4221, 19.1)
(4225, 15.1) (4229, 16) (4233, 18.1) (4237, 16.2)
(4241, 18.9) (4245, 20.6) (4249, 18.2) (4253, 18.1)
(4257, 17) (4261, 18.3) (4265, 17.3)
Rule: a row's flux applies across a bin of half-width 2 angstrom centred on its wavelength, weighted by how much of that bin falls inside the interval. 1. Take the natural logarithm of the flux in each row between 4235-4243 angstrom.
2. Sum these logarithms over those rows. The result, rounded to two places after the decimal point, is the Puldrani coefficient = 5.72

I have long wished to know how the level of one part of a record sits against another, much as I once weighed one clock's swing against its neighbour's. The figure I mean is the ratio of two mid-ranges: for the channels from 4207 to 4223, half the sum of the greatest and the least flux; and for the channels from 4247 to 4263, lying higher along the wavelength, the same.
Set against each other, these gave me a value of 1.02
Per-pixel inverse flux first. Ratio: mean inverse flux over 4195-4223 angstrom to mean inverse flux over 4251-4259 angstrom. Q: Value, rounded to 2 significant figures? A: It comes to 0.98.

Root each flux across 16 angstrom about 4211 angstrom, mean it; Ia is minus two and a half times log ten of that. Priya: -1.55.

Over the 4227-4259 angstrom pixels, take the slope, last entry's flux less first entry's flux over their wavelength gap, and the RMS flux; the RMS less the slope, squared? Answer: 321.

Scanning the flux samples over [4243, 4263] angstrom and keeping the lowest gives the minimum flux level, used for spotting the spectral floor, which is 17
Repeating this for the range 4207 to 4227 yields 15.1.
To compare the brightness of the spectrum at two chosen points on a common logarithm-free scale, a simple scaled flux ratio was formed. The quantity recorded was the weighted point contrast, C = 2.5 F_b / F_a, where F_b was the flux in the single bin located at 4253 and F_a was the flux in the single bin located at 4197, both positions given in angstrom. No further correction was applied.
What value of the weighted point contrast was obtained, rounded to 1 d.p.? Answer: 2.2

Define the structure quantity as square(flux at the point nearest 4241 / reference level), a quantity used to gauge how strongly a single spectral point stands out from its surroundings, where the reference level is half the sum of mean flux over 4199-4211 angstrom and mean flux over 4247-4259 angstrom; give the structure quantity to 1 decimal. 1.2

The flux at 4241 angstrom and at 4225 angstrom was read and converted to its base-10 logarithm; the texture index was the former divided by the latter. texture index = 1.08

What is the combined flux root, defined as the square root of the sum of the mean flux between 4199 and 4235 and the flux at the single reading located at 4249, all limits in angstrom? 5.95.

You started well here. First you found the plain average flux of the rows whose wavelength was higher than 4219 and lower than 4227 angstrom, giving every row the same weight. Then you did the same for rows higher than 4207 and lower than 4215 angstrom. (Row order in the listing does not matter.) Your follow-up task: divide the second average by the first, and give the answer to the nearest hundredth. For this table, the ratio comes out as 1.03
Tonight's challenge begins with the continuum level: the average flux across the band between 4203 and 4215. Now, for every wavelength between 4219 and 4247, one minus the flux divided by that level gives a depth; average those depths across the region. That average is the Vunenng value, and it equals -0.022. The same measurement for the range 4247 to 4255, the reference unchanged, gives -0.047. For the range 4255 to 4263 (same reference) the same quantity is -0.018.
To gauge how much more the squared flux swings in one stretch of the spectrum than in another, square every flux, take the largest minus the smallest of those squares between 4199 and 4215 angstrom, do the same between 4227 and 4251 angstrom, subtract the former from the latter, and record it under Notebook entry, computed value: 112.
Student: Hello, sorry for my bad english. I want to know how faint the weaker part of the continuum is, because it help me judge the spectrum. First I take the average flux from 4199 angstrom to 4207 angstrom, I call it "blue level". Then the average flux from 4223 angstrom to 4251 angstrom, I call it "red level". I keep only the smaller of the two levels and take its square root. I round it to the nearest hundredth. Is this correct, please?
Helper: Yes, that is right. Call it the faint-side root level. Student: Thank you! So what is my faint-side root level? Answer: 4.10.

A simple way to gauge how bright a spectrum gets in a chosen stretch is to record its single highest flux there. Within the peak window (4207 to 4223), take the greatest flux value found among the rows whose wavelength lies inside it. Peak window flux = 19.1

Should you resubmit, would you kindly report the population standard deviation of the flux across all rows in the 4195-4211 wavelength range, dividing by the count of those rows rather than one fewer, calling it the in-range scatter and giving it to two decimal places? 1.58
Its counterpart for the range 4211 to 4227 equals 1.42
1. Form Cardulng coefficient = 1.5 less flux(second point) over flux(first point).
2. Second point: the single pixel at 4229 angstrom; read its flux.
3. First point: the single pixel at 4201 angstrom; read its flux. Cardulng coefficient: 0.56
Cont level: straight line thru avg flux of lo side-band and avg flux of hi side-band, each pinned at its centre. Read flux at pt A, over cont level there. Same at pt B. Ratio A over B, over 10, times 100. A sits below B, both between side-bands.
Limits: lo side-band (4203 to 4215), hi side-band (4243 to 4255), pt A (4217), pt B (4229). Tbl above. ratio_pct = 11.1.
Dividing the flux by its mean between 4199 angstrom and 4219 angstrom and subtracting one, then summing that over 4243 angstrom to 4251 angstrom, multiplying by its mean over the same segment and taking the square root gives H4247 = 0.175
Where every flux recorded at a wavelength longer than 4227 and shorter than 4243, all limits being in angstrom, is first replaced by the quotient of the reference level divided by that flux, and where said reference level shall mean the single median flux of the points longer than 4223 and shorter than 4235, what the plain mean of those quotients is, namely 0.93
